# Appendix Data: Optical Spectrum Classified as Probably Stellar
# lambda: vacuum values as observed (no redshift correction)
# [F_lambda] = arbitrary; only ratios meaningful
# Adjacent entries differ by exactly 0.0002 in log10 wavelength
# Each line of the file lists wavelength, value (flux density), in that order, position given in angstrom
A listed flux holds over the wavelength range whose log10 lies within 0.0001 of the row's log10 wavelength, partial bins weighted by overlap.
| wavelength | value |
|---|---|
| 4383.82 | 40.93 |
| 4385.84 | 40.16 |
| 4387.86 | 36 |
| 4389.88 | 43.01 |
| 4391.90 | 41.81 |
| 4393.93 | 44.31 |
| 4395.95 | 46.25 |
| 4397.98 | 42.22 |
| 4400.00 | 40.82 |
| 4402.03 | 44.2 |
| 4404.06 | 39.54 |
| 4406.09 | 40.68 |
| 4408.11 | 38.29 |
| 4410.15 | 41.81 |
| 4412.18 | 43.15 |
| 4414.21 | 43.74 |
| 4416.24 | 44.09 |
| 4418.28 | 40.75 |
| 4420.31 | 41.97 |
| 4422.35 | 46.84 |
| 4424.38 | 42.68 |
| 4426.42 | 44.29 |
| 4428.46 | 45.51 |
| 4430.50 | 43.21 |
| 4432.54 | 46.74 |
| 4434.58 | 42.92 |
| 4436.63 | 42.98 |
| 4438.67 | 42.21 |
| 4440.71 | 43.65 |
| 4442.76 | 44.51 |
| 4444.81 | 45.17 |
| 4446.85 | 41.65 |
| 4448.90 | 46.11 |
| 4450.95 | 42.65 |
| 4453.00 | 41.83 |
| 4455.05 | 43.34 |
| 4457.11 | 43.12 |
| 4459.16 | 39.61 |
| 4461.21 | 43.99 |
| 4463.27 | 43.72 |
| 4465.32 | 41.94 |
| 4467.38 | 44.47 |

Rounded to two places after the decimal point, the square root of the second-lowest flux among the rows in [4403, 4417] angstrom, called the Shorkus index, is 6.29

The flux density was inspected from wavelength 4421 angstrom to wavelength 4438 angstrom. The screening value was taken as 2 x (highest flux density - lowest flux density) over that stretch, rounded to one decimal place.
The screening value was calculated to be 8.3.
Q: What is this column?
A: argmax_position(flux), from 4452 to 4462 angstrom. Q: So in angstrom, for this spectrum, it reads 4461.21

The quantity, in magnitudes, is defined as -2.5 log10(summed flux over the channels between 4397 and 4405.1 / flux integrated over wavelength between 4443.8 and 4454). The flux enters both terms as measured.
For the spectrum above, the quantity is 1.1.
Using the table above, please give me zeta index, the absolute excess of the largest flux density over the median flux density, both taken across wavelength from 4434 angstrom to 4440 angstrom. 0.1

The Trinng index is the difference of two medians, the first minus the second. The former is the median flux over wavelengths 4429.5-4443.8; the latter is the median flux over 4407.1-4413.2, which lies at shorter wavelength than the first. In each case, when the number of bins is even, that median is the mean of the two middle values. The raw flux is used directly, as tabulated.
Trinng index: 1.4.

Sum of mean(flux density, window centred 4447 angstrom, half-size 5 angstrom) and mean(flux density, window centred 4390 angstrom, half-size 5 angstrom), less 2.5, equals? 82.6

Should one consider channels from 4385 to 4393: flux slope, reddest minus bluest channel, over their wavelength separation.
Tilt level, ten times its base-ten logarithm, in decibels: -5.6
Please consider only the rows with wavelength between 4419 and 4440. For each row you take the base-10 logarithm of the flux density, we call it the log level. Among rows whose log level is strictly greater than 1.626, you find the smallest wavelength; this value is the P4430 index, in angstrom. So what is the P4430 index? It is 4422.35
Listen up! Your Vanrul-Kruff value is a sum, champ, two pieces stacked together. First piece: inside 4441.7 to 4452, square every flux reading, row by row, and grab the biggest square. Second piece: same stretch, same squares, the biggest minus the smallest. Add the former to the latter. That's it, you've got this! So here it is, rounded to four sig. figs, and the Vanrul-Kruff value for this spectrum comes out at 2518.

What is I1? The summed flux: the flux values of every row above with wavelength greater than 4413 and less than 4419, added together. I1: 129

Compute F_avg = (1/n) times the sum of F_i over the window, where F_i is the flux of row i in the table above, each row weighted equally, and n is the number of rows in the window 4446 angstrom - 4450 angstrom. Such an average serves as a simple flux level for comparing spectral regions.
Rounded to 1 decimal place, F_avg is 43.9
